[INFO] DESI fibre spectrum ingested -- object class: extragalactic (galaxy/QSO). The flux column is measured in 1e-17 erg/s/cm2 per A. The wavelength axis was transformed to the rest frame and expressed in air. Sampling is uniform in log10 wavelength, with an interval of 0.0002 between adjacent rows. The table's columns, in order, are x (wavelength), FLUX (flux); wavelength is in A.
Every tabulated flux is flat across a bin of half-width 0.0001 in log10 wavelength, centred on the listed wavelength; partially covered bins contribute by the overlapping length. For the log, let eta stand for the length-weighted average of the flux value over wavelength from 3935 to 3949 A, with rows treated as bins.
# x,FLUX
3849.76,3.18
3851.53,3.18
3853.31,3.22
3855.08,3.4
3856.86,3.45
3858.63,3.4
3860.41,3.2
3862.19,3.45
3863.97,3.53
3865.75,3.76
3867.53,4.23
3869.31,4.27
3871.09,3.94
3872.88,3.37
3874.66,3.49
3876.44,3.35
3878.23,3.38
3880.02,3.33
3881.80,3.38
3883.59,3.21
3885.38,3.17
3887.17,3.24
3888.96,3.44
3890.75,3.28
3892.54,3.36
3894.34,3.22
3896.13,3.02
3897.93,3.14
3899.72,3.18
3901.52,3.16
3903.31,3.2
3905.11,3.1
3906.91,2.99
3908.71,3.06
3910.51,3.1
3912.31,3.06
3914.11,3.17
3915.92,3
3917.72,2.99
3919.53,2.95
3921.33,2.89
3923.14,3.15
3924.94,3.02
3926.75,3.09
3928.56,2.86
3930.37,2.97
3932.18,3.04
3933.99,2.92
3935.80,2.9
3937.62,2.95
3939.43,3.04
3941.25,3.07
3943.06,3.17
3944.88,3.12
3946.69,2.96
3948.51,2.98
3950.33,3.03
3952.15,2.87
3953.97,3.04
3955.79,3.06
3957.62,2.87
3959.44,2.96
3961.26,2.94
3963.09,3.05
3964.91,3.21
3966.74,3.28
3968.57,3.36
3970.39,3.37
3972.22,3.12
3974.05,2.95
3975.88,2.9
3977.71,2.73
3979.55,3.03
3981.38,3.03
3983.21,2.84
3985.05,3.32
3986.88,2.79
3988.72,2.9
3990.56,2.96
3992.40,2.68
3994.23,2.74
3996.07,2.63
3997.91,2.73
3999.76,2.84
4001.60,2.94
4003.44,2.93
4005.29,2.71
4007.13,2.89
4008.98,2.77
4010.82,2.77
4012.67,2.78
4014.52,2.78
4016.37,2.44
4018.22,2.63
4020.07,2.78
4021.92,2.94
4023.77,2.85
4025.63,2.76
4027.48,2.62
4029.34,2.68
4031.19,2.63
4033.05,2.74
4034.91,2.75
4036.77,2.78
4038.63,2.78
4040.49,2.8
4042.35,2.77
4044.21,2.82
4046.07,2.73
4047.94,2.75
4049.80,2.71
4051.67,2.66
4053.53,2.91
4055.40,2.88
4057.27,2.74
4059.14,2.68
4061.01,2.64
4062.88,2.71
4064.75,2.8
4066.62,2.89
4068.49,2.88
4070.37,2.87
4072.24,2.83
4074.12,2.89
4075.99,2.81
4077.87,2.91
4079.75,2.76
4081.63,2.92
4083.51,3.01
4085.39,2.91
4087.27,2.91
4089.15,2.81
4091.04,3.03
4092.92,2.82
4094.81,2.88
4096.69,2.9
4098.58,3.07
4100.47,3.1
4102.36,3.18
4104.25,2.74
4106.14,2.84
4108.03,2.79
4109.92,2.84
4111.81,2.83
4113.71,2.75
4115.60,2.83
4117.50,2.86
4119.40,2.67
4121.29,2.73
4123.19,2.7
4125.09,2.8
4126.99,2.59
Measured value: 3.03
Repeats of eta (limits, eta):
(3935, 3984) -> 3.03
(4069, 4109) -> 2.90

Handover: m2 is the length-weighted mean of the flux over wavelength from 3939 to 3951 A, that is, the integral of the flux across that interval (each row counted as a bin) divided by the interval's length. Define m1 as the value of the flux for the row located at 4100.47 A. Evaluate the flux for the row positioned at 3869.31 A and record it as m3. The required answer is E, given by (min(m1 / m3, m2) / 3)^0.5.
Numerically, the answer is 0.492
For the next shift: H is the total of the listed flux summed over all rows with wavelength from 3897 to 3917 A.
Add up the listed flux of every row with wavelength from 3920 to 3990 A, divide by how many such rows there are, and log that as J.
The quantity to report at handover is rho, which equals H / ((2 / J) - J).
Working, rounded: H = 34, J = 3.02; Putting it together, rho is -14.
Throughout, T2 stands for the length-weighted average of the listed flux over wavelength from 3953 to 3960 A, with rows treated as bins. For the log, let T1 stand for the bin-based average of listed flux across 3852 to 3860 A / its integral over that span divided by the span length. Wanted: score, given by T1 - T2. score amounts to 0.37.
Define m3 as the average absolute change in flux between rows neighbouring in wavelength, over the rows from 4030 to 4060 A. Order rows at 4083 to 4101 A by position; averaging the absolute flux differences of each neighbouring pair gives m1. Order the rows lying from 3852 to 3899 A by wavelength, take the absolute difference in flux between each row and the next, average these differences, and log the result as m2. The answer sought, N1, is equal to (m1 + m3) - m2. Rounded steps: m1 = 0.101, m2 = 0.161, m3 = 0.062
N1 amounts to 0.00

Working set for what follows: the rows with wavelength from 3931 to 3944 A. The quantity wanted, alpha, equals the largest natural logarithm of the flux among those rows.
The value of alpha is 1.15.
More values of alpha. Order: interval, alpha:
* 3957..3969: 1.21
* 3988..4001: 1.09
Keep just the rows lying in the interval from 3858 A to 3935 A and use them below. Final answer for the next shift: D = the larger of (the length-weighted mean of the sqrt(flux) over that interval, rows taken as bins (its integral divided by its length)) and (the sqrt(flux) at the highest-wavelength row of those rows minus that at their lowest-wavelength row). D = 1.80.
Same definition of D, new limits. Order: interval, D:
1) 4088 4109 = 1.71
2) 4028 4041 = 1.65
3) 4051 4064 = 1.66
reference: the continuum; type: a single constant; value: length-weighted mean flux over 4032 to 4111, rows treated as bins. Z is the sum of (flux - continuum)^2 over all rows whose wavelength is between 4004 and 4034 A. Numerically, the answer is 0.4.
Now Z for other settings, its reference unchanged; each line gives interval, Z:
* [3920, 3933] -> 0.3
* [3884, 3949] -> 2.7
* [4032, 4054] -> 0.1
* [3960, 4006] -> 1.5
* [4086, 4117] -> 0.3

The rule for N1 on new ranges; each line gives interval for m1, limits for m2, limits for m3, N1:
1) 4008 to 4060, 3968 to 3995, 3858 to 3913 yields 0.03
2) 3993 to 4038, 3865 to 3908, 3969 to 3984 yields 0.12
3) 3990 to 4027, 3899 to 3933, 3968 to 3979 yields 0.16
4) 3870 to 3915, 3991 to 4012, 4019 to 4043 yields 0.08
